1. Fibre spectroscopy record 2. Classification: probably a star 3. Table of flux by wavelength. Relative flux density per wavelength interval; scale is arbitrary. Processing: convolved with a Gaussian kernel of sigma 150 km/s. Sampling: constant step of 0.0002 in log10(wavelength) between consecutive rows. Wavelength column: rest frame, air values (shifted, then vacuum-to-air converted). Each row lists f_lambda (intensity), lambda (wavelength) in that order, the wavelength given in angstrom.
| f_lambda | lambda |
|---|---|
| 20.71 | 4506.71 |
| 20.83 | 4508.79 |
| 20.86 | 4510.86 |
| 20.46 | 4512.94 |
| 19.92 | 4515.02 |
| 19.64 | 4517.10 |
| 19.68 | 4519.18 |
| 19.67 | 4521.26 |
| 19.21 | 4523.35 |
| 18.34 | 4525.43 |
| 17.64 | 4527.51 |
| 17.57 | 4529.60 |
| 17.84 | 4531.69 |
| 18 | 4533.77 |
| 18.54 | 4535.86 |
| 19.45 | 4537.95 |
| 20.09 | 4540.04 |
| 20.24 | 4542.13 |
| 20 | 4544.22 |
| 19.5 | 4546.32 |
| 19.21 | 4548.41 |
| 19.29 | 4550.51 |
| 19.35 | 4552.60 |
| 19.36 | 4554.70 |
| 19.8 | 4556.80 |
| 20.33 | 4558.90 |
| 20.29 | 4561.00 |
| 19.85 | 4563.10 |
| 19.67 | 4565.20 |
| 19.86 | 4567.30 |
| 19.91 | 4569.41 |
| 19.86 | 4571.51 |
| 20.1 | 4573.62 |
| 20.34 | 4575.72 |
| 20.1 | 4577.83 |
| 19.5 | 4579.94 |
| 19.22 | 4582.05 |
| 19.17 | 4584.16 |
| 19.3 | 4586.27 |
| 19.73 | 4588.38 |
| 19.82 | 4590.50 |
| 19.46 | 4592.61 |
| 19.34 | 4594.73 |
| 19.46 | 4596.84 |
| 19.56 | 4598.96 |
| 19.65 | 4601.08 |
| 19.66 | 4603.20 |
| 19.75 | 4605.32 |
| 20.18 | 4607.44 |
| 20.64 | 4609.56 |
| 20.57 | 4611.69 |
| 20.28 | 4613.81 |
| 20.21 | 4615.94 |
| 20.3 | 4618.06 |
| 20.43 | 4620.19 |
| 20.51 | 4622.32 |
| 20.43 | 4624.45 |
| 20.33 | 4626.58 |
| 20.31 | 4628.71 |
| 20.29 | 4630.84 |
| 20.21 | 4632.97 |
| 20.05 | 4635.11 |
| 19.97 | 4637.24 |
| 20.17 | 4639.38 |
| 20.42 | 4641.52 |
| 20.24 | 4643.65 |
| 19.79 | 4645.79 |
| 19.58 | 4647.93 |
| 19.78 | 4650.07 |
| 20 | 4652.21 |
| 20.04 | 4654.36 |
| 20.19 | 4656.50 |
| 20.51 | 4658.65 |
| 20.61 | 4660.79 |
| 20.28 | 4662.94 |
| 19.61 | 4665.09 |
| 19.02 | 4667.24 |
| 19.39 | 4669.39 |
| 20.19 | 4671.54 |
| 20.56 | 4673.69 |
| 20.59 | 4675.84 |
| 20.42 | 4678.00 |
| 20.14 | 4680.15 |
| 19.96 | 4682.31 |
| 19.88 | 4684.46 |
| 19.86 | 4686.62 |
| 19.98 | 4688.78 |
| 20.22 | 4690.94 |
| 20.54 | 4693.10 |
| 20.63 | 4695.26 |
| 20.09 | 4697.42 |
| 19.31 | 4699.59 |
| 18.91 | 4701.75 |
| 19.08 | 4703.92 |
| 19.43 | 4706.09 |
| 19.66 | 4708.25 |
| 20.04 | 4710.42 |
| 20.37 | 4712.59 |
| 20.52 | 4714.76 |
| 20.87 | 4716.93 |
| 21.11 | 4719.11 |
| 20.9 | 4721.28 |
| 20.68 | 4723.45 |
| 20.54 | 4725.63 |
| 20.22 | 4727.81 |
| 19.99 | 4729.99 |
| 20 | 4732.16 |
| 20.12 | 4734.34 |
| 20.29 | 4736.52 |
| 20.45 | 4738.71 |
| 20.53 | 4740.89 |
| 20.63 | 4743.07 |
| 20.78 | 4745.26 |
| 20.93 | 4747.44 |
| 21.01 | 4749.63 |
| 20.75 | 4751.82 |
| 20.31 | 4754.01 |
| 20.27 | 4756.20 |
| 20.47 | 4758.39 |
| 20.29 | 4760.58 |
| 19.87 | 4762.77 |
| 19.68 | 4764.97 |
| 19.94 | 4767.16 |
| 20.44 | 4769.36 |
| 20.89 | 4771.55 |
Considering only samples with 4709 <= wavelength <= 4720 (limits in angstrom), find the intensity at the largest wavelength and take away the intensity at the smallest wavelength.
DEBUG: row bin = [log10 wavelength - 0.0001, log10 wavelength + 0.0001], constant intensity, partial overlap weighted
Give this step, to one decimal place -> 1.1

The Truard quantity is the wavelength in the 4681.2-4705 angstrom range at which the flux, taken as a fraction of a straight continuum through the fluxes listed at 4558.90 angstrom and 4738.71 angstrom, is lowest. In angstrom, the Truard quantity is 4701.75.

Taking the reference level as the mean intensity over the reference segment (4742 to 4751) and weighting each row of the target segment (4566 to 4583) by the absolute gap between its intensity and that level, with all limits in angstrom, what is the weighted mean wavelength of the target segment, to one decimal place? 4575.4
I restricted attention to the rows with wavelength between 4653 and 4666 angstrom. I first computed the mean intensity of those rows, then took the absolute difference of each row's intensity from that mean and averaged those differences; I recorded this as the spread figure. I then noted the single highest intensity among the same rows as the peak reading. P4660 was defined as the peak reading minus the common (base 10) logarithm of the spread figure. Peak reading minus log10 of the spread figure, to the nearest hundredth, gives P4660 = 21.20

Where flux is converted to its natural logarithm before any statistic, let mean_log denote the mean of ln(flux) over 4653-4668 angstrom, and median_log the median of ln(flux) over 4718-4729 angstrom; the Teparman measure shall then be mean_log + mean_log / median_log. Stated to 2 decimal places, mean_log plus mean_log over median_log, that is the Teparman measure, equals 3.99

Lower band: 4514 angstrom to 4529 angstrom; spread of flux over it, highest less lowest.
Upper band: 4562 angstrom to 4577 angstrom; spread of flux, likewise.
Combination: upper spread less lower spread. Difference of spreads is -1.6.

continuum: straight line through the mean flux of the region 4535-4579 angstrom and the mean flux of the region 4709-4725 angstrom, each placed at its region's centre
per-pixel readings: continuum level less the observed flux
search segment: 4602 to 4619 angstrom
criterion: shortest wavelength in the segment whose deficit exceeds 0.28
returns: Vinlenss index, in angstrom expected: 4603.20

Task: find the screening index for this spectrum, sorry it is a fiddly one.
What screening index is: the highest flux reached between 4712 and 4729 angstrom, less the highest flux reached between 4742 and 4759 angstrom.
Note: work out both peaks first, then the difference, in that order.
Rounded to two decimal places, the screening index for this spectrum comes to 0.10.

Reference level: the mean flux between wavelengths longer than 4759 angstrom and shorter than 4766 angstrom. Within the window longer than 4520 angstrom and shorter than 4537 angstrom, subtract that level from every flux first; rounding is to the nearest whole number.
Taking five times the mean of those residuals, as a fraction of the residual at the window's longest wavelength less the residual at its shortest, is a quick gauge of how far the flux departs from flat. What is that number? 7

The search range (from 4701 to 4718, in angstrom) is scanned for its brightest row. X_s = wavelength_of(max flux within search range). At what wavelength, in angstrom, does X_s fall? 4716.93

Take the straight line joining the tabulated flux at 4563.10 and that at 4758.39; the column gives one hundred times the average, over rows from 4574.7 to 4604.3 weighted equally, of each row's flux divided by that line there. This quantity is 98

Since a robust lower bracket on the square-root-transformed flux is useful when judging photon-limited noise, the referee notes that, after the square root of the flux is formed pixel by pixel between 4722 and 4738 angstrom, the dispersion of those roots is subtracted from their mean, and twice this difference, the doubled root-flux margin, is 8.95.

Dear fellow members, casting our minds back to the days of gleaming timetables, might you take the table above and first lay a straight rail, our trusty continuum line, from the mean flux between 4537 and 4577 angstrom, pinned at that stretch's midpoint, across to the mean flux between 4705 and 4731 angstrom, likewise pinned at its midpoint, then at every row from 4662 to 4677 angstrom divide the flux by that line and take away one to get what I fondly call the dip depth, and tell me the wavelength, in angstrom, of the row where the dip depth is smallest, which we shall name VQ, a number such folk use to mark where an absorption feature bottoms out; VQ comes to 4667.24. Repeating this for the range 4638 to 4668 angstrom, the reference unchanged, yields 4667.24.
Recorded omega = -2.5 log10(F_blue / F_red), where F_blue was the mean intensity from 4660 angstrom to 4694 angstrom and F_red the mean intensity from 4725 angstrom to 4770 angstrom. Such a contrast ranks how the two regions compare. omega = 0.015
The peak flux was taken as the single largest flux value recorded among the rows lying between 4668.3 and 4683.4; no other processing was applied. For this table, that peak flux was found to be 20.59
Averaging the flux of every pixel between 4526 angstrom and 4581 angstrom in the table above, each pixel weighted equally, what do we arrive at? 19.4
